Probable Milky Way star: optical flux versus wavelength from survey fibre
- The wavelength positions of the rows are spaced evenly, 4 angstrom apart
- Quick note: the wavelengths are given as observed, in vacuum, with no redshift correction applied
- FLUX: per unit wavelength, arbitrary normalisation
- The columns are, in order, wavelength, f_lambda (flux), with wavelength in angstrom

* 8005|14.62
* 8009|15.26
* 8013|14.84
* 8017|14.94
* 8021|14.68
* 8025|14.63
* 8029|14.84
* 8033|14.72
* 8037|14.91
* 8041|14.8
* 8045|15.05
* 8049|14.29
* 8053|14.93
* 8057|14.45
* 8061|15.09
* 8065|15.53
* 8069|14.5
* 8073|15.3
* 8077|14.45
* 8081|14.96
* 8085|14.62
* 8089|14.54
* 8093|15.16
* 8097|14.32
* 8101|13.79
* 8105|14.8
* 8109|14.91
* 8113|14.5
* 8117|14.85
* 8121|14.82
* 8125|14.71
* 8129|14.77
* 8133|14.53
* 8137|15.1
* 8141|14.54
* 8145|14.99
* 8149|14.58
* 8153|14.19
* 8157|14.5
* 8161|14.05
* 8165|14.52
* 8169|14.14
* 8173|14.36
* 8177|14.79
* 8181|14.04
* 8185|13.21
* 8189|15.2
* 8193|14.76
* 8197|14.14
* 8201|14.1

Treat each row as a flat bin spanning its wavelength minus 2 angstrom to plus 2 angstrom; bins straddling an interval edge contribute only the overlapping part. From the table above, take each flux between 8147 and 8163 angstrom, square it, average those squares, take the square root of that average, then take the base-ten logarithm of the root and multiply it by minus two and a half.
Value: -2.89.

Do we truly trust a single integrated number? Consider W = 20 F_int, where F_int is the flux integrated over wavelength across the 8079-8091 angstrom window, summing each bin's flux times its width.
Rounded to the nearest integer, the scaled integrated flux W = 3530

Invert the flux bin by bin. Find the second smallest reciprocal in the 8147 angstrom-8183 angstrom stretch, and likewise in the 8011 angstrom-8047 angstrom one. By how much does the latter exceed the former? -0.0017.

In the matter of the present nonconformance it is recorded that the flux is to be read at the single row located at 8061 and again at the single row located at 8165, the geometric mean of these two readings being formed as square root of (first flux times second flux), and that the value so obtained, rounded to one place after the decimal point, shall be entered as 14.8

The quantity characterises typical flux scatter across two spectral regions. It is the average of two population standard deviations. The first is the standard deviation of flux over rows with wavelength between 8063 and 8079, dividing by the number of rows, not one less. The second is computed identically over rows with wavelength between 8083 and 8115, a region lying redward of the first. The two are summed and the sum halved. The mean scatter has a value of 0.43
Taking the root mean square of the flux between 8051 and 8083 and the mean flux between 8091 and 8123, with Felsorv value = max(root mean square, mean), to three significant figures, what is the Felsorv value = 14.9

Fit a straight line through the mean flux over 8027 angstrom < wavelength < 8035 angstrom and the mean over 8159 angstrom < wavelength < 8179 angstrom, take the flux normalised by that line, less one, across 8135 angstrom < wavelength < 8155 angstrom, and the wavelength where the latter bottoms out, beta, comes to 8153 angstrom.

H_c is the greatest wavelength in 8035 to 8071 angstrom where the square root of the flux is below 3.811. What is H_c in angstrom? 8069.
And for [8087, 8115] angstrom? 8113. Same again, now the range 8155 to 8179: 8173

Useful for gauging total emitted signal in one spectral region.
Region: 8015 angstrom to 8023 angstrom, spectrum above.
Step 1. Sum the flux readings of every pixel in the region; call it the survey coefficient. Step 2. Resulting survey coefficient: 30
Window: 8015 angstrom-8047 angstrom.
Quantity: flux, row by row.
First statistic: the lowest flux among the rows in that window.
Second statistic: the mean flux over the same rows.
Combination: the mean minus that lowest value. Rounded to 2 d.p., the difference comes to 0.19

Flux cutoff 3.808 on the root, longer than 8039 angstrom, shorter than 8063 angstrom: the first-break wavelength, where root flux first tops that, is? 8041 angstrom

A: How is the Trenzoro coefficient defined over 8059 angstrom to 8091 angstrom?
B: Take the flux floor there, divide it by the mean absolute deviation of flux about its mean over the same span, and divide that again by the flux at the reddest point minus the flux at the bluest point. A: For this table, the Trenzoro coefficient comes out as -76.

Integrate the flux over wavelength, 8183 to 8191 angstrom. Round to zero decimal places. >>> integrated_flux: 114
